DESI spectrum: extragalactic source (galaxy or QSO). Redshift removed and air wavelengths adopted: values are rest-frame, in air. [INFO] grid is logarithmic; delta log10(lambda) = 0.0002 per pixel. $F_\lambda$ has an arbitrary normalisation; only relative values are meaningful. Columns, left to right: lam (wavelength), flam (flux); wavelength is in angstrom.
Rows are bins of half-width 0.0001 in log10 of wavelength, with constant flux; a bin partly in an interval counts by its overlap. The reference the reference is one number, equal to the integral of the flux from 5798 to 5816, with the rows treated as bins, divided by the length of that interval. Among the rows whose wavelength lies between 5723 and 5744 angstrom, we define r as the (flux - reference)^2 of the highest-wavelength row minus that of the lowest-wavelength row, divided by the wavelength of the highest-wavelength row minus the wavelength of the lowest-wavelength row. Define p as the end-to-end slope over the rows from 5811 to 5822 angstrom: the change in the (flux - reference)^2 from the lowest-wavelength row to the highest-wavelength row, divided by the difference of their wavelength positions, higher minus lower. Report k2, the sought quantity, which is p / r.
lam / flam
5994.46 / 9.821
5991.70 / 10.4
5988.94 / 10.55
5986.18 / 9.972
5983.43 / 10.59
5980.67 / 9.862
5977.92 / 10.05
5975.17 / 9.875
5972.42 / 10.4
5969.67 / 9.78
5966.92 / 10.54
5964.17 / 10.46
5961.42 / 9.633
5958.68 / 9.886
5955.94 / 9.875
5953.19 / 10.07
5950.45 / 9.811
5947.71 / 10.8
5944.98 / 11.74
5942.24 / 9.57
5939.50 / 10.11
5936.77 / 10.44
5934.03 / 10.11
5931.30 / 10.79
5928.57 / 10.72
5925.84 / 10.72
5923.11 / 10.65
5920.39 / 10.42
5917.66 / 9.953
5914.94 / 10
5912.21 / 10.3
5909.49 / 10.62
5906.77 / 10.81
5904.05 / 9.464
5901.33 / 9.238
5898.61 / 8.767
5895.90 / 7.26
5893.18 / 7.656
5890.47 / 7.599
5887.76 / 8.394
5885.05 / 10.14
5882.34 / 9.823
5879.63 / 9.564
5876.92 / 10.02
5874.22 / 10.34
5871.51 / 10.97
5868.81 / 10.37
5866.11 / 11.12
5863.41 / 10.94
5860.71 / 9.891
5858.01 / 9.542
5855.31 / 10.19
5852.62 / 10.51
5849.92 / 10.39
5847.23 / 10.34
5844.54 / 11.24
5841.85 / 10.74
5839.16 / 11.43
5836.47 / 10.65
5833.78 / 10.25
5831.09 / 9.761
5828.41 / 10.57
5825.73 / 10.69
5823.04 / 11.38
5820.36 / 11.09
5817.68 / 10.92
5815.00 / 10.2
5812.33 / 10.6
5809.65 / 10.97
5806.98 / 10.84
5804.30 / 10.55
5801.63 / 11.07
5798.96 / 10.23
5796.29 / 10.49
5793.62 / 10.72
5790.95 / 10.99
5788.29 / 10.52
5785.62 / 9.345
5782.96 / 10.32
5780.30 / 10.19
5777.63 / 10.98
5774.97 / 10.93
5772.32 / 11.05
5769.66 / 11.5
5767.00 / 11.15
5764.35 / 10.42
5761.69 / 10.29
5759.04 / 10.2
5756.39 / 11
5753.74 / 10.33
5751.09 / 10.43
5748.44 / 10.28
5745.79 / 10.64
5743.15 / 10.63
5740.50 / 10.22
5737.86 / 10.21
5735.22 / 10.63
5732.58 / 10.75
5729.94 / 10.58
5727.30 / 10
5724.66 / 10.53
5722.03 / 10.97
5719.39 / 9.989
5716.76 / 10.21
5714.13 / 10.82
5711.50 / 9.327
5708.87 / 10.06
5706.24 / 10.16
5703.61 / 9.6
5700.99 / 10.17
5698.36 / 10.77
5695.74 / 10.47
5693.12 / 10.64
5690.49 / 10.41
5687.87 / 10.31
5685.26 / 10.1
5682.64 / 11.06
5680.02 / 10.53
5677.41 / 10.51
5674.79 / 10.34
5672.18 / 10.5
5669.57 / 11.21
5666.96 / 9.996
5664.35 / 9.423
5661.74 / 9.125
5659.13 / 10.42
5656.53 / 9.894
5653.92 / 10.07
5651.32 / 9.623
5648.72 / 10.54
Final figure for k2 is -28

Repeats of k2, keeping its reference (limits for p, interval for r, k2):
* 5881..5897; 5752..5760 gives 42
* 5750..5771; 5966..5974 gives 4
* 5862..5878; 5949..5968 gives -1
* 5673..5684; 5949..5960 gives -1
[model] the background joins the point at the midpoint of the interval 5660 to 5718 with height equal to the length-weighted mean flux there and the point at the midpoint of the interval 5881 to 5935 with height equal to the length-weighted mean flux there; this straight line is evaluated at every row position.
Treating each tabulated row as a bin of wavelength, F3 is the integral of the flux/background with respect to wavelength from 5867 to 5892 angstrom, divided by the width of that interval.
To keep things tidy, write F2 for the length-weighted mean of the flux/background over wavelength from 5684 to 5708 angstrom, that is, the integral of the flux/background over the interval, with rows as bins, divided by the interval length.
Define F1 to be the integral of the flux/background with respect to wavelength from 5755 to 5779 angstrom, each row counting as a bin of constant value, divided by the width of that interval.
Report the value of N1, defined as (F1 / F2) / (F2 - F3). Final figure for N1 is 117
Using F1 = 1.08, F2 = 1.00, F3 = 1.00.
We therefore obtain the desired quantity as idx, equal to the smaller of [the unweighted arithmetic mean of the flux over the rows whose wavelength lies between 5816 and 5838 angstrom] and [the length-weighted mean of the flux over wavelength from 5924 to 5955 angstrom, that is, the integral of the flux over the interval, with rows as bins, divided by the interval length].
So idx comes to 10.4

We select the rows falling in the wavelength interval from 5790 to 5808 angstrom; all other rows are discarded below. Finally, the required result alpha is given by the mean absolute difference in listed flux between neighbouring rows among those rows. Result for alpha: 0.40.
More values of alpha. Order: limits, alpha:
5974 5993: 0.41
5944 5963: 0.44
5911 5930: 0.19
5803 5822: 0.35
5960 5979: 0.50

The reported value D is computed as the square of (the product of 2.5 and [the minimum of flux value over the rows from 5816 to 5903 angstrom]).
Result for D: 329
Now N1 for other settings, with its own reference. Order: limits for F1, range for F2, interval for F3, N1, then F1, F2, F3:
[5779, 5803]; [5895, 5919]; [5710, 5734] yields -51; 1.04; 1.00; 1.02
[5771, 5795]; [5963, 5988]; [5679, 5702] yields 20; 1.06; 1.07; 1.02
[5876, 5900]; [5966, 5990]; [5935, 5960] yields 1327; 0.90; 1.07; 1.07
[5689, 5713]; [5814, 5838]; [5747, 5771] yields 48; 1.00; 1.07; 1.05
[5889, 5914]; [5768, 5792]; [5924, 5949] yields -24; 0.94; 1.06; 1.10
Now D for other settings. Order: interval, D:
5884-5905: 329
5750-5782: 649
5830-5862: 569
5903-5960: 560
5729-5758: 652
